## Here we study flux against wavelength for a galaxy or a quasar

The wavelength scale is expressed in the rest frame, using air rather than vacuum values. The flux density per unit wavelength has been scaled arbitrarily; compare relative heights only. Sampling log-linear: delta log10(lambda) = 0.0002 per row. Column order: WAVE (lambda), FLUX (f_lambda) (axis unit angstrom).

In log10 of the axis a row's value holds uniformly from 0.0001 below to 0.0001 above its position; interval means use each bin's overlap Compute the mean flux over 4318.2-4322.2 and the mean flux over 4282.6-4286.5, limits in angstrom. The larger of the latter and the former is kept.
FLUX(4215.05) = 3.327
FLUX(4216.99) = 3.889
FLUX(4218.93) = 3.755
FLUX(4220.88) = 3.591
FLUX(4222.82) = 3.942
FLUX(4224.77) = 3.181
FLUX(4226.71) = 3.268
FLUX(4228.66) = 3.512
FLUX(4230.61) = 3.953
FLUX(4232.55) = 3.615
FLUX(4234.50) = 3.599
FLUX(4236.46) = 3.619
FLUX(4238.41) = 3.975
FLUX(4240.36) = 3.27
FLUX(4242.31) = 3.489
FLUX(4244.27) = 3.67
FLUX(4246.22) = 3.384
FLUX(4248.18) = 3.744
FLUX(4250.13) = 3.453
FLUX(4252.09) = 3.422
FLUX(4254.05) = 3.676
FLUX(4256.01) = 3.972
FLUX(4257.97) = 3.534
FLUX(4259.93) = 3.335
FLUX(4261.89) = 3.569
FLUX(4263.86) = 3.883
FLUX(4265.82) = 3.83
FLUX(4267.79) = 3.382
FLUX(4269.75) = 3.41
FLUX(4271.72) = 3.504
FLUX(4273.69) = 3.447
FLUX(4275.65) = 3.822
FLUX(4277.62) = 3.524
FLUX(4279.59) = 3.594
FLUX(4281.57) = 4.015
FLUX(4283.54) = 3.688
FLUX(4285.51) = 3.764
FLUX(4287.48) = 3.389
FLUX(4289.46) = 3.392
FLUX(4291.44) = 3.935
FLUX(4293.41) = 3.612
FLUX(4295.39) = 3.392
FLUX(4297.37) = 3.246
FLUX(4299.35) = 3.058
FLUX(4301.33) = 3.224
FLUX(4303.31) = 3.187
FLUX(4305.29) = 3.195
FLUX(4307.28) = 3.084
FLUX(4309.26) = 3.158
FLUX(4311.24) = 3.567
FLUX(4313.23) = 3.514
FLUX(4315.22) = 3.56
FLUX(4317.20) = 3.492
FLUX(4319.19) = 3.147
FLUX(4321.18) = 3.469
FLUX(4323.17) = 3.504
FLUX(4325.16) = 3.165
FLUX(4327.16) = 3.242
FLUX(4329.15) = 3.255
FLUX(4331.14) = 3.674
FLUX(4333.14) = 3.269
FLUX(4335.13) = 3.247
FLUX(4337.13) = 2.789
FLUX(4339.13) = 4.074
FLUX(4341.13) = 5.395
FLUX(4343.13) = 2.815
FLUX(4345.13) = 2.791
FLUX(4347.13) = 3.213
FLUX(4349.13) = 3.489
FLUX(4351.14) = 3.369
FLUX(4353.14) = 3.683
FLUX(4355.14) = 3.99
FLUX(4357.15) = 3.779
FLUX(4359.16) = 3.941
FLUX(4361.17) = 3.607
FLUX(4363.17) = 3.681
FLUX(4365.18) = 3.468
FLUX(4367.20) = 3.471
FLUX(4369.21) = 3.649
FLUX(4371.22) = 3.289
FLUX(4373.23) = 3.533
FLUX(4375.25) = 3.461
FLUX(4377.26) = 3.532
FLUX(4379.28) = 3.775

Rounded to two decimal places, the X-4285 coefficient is 3.73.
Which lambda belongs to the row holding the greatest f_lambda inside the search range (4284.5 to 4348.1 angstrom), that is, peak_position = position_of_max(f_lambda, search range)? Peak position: 4341.13 angstrom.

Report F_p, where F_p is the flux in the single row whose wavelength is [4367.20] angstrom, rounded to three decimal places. 3.471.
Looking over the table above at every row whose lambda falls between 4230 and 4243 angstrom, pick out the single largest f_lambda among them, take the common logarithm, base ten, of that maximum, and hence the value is 0.60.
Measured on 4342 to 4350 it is 0.54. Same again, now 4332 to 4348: 0.73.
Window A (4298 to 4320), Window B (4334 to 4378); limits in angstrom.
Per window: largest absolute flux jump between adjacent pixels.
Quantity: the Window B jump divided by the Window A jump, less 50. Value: -43.7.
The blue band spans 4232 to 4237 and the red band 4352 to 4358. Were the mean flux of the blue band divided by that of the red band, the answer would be 0.95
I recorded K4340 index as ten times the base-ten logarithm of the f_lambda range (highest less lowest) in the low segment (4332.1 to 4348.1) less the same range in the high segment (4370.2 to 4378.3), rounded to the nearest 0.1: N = 3.7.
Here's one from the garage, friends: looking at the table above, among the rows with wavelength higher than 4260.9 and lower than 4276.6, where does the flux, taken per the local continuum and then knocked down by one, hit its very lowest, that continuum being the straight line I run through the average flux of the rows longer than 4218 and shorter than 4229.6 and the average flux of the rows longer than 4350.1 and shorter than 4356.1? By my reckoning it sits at 4267.79 angstrom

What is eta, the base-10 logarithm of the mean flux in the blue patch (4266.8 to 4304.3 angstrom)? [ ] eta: 0.545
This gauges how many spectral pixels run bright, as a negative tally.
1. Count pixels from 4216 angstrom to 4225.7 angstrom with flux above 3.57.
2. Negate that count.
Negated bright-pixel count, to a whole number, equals -4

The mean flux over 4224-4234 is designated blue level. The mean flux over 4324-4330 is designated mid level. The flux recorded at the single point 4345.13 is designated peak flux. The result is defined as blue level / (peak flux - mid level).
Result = -8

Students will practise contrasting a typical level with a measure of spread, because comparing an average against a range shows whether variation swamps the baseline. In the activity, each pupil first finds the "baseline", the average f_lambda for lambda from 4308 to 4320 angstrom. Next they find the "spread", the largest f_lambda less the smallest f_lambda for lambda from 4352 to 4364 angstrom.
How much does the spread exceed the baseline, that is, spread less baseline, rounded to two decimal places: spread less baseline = -3.02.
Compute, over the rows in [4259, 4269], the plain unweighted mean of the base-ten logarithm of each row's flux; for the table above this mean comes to 0.555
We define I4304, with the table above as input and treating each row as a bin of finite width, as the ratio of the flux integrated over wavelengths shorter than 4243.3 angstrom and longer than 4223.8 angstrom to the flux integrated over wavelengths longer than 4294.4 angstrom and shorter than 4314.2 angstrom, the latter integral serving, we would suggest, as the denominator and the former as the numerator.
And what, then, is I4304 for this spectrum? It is 1.07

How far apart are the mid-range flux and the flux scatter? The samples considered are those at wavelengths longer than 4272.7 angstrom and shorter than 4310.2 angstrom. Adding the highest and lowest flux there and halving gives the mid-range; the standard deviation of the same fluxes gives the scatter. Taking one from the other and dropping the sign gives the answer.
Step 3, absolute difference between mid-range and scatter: 3.25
